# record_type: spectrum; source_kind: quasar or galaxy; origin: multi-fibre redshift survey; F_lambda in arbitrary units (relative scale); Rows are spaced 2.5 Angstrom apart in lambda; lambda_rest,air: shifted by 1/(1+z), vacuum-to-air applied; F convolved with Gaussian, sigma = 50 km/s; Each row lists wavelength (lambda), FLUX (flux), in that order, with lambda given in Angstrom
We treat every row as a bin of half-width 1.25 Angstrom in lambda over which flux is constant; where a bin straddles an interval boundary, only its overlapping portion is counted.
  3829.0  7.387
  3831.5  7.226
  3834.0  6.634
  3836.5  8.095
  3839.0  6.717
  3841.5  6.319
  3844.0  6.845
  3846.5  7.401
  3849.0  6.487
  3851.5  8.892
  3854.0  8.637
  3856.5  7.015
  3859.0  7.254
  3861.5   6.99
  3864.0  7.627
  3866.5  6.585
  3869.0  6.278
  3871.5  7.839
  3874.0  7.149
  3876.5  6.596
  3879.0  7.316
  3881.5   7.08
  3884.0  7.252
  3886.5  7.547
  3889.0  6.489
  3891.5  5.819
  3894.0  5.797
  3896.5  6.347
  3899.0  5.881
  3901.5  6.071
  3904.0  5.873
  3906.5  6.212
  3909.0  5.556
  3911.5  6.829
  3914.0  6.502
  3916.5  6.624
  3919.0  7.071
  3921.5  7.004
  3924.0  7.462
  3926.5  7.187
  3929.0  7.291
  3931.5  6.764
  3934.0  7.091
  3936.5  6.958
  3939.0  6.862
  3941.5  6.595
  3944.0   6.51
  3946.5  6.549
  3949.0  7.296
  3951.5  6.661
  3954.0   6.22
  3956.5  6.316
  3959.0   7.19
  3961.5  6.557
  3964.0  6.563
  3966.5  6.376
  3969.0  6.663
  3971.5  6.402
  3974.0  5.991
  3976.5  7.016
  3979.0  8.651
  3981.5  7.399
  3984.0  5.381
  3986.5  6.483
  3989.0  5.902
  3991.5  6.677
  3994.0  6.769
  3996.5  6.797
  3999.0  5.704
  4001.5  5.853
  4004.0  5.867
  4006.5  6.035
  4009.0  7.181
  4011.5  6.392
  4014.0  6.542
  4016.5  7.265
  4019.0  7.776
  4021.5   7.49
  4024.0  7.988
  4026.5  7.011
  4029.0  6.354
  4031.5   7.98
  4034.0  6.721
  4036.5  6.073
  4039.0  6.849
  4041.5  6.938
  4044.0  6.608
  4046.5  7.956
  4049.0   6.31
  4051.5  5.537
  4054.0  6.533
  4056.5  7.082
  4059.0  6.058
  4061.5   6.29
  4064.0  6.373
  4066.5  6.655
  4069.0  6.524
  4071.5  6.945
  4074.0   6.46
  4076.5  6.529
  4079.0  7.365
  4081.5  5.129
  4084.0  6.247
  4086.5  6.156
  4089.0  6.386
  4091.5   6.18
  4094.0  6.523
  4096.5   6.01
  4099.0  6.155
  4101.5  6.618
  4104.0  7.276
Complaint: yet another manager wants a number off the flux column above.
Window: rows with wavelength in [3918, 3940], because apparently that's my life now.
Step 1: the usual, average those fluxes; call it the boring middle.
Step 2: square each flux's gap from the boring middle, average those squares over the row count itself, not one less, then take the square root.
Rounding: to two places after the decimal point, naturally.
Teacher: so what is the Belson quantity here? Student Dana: 0.20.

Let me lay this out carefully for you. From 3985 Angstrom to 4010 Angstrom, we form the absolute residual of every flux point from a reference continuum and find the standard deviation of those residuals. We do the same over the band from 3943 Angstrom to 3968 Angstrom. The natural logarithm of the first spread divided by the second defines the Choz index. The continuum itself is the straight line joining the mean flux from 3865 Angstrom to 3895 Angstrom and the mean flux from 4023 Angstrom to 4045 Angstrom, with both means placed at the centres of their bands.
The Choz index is 1.2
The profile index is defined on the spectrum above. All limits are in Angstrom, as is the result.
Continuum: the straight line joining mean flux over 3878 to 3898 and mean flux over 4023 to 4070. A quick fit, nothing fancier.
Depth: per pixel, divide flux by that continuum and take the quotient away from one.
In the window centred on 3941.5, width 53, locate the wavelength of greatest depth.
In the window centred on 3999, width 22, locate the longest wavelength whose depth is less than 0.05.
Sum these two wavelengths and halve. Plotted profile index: 3981.5 Angstrom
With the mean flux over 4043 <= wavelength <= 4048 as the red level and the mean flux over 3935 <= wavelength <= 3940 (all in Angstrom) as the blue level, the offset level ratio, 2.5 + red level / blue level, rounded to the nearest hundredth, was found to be 3.55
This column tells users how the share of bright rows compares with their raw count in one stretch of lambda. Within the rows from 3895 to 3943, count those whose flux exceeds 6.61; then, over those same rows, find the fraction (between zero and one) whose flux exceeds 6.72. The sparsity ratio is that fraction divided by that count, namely 0.0478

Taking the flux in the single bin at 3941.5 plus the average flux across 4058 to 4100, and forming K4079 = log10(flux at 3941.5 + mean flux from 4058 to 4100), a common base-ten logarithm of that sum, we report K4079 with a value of 1.112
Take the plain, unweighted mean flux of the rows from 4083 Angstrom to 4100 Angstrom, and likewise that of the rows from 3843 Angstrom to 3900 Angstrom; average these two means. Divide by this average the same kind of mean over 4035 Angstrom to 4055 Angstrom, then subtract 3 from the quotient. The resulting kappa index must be -2.003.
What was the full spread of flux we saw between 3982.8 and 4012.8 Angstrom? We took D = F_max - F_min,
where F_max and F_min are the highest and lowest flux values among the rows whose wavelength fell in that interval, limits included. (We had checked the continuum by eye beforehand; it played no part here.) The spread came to 1.8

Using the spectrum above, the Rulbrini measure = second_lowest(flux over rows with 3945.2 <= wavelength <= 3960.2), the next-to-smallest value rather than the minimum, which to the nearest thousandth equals 6.316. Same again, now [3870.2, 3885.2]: 7.080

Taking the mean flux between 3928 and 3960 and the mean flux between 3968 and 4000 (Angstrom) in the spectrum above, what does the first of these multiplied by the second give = 44.8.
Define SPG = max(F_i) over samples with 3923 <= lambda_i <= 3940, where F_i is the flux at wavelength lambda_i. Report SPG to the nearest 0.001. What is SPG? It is 7.462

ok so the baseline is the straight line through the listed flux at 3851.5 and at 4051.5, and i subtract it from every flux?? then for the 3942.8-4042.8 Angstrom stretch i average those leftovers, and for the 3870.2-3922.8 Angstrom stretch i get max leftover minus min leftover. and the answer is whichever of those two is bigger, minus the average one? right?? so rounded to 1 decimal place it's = 1.5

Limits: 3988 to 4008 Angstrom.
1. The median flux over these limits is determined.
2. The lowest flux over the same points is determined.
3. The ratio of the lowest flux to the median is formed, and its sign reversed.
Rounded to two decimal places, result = -0.96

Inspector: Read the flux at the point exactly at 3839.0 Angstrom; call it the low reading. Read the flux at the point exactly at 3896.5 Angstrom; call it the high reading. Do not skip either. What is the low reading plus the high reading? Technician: 13.1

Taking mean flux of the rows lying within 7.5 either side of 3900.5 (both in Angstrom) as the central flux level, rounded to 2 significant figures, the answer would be 6.0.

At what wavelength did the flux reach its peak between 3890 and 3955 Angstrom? 3924.0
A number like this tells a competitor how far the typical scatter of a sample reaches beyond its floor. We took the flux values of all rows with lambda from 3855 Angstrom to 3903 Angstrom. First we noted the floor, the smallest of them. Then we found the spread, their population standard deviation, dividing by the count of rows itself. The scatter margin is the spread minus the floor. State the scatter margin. -5.2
